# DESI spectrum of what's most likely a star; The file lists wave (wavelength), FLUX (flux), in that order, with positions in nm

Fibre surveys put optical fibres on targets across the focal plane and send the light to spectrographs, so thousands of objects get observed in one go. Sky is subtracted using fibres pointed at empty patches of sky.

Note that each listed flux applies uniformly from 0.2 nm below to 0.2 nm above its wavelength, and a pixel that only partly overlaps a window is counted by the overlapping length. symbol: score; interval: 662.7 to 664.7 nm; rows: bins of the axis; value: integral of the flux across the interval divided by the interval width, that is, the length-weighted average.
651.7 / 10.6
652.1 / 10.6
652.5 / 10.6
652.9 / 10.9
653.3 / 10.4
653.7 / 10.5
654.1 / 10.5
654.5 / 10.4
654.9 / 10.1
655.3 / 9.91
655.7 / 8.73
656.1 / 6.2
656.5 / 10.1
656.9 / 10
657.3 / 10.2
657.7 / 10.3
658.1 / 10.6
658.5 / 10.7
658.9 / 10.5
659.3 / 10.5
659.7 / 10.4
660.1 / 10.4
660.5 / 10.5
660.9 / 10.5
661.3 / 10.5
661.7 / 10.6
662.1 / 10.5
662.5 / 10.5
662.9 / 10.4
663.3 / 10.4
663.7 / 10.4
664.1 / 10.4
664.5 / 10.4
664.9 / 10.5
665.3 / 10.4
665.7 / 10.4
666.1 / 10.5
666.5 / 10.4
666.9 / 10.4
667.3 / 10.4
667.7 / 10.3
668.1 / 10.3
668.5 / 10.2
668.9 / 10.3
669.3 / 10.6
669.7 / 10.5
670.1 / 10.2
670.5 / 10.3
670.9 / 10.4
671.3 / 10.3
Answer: 10.4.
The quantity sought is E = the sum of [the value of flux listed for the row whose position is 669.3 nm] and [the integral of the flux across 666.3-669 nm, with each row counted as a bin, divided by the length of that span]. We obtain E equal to 20.9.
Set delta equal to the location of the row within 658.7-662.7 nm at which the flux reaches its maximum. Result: 661.7 nm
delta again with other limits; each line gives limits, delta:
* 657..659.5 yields 658.5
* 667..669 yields 667.3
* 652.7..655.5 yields 652.9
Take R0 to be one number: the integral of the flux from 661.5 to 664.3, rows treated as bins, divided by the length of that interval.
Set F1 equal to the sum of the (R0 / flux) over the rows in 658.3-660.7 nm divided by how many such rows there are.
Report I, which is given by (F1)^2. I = 0.99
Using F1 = 1.00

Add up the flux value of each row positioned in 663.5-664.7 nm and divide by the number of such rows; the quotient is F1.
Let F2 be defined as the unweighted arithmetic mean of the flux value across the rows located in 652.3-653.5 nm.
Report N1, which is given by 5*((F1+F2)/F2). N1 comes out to 9.9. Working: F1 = 10.4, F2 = 10.6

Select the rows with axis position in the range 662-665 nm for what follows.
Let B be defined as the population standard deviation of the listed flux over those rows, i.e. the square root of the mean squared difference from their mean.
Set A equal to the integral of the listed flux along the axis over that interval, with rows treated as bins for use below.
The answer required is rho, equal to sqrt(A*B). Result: 1.23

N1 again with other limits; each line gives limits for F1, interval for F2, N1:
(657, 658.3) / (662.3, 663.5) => 10.0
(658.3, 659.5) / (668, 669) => 10.1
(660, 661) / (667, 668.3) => 10.1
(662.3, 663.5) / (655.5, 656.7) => 11.3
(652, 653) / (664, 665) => 10.1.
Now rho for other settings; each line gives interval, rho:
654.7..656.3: 4.66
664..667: 1.16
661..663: 1.15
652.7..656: 4.51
